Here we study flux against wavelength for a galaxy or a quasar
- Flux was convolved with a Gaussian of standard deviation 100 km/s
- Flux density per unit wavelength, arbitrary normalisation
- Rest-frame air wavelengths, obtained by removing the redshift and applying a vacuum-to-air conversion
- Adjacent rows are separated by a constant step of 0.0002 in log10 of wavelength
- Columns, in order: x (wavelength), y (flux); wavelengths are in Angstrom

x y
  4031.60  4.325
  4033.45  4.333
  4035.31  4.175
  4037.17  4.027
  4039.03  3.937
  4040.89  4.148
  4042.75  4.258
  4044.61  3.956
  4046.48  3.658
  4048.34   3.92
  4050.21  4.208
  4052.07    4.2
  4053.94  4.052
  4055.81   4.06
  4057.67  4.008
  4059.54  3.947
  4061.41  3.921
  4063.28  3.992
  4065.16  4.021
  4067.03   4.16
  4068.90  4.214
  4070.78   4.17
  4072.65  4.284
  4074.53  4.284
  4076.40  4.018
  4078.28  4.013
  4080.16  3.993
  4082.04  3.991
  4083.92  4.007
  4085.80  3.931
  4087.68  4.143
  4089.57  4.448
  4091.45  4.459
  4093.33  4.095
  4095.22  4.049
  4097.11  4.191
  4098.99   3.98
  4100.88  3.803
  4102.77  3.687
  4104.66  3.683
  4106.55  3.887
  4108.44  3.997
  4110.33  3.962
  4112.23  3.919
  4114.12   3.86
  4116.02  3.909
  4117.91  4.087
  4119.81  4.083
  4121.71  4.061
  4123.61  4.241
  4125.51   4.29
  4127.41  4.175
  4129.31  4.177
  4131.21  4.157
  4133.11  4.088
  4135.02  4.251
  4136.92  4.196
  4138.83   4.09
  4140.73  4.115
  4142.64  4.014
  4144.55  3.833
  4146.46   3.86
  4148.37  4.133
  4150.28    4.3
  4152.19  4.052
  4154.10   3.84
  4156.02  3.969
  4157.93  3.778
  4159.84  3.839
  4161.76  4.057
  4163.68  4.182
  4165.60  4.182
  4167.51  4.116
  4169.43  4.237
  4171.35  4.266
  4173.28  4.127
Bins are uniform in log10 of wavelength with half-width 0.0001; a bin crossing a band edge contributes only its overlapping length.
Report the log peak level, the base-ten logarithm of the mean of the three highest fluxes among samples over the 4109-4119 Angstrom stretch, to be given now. 0.601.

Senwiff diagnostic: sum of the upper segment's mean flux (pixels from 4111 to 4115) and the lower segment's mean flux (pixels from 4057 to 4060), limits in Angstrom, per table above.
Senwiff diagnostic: 7.87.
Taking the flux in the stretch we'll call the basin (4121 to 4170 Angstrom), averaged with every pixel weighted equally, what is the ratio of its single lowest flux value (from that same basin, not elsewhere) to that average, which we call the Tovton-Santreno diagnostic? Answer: 0.925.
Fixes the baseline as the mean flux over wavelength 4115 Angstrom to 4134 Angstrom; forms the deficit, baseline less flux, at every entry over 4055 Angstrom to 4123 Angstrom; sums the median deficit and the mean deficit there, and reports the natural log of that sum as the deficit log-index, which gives -1.6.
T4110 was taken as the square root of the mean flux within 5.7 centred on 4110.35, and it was 1.99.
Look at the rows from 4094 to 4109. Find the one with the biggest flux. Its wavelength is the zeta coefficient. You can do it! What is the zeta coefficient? 4097.11 Angstrom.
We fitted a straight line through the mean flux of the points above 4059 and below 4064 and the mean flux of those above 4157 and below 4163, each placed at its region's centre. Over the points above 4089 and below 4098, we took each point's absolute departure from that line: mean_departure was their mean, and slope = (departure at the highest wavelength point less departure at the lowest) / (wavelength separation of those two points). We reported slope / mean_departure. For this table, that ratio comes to -0.11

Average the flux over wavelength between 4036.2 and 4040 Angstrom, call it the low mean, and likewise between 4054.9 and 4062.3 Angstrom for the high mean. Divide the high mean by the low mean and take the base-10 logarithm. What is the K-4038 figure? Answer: 0.000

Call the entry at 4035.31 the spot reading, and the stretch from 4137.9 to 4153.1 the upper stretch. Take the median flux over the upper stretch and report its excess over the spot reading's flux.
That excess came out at -0.10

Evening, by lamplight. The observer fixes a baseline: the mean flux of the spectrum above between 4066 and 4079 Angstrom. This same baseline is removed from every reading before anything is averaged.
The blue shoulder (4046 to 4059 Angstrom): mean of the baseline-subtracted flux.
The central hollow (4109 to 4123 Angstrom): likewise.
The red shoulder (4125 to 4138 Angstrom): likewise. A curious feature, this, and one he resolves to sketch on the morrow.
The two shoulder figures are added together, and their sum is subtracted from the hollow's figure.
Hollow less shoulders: -0.06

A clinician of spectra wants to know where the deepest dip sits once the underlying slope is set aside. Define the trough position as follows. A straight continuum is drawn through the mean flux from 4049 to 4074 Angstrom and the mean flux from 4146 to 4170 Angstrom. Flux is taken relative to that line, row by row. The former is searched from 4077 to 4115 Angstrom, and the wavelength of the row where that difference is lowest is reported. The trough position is 4104.66 Angstrom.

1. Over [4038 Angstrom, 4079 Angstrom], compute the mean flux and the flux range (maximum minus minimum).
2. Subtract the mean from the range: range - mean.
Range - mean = -3.44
